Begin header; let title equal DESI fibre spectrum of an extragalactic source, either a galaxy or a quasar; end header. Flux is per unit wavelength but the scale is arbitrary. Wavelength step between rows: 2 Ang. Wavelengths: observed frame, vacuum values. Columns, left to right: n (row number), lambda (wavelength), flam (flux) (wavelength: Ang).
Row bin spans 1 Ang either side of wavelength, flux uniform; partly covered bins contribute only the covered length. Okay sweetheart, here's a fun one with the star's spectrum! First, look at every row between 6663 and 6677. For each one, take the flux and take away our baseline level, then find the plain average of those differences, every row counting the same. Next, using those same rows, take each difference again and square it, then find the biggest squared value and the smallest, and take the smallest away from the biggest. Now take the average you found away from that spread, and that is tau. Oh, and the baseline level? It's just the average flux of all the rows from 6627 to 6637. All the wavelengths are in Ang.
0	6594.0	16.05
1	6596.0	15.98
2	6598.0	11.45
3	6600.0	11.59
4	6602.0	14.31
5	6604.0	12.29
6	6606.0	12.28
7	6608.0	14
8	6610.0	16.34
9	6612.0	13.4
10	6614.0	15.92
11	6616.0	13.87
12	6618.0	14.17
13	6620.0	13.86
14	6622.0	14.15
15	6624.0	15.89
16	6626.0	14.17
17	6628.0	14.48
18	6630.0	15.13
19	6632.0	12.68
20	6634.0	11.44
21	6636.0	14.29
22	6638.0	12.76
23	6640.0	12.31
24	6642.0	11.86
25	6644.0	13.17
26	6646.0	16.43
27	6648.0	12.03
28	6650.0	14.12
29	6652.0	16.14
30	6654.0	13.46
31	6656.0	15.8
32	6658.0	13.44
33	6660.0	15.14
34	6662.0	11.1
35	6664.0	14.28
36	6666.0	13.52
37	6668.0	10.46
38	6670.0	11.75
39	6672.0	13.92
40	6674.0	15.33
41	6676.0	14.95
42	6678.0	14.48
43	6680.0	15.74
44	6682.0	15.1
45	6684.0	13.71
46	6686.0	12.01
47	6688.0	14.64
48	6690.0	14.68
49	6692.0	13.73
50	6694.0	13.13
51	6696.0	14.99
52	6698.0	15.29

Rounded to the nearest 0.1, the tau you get 10.0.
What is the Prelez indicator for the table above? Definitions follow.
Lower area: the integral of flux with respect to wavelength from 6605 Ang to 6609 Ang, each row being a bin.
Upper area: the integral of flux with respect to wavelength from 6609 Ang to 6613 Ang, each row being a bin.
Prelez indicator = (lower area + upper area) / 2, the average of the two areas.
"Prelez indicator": 56.0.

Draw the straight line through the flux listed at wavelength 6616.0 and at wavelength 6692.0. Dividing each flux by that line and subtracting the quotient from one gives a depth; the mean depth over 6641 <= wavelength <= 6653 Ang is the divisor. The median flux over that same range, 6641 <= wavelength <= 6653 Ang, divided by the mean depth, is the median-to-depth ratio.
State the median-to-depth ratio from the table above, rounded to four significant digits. -1292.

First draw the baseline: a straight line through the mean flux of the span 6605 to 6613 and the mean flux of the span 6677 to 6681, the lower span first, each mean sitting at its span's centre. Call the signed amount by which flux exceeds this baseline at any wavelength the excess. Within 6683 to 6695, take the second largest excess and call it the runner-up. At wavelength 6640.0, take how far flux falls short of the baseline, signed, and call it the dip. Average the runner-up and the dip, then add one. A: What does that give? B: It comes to 1.8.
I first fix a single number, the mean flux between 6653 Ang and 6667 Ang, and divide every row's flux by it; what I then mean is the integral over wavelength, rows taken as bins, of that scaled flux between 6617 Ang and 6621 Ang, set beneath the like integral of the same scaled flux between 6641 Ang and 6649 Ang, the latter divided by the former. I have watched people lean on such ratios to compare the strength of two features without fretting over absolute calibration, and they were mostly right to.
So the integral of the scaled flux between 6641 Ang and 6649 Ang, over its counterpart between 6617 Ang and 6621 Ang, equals 1.9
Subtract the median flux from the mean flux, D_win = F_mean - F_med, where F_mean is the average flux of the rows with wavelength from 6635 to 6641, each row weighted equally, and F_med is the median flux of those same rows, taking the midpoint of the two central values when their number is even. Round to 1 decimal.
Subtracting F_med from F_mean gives 0.4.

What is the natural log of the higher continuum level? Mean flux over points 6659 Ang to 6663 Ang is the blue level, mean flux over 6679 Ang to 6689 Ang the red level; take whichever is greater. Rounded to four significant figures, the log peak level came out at 2.656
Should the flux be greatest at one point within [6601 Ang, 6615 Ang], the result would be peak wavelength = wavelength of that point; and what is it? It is 6610.0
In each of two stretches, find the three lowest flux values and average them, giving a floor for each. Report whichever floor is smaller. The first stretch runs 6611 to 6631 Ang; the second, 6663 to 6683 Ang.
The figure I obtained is 11.9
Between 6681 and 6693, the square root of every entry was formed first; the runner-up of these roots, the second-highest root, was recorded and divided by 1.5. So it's 2.55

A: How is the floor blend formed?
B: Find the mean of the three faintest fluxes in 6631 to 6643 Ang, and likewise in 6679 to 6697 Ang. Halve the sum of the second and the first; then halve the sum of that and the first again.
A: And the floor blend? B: 12.1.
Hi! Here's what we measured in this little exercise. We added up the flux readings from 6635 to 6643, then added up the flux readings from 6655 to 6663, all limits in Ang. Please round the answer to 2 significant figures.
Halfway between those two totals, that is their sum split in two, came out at 53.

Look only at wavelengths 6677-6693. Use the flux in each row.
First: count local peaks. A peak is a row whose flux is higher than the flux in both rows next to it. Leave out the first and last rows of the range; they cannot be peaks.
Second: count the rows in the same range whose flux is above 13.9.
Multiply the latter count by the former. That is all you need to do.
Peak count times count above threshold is 10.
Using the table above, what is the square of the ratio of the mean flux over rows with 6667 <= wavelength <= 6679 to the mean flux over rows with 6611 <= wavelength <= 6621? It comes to 0.90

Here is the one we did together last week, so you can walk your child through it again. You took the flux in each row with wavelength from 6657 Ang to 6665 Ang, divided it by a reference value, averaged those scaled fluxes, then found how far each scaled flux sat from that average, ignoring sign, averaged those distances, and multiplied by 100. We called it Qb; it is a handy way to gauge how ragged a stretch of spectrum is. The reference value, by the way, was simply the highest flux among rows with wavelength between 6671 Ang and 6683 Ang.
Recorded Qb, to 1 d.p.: 7.8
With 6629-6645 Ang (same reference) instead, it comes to 5.9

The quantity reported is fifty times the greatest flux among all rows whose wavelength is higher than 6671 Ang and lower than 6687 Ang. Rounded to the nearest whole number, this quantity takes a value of 787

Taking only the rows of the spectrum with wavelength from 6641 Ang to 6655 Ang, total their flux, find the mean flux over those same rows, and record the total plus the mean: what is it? 111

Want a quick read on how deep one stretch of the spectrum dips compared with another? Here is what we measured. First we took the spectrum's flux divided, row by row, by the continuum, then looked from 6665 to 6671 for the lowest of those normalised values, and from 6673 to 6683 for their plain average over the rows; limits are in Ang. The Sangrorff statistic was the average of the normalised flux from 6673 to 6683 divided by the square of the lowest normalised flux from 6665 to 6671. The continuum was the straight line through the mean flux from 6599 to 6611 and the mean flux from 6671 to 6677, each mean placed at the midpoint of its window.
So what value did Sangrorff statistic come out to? 2.0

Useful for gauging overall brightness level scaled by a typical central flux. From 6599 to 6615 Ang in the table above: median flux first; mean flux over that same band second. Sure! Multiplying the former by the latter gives 189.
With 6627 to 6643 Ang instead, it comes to 167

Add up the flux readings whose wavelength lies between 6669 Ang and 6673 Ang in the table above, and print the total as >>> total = 25.7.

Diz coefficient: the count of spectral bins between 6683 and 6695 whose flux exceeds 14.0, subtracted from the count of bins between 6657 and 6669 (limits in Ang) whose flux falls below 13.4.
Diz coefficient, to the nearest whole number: 0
